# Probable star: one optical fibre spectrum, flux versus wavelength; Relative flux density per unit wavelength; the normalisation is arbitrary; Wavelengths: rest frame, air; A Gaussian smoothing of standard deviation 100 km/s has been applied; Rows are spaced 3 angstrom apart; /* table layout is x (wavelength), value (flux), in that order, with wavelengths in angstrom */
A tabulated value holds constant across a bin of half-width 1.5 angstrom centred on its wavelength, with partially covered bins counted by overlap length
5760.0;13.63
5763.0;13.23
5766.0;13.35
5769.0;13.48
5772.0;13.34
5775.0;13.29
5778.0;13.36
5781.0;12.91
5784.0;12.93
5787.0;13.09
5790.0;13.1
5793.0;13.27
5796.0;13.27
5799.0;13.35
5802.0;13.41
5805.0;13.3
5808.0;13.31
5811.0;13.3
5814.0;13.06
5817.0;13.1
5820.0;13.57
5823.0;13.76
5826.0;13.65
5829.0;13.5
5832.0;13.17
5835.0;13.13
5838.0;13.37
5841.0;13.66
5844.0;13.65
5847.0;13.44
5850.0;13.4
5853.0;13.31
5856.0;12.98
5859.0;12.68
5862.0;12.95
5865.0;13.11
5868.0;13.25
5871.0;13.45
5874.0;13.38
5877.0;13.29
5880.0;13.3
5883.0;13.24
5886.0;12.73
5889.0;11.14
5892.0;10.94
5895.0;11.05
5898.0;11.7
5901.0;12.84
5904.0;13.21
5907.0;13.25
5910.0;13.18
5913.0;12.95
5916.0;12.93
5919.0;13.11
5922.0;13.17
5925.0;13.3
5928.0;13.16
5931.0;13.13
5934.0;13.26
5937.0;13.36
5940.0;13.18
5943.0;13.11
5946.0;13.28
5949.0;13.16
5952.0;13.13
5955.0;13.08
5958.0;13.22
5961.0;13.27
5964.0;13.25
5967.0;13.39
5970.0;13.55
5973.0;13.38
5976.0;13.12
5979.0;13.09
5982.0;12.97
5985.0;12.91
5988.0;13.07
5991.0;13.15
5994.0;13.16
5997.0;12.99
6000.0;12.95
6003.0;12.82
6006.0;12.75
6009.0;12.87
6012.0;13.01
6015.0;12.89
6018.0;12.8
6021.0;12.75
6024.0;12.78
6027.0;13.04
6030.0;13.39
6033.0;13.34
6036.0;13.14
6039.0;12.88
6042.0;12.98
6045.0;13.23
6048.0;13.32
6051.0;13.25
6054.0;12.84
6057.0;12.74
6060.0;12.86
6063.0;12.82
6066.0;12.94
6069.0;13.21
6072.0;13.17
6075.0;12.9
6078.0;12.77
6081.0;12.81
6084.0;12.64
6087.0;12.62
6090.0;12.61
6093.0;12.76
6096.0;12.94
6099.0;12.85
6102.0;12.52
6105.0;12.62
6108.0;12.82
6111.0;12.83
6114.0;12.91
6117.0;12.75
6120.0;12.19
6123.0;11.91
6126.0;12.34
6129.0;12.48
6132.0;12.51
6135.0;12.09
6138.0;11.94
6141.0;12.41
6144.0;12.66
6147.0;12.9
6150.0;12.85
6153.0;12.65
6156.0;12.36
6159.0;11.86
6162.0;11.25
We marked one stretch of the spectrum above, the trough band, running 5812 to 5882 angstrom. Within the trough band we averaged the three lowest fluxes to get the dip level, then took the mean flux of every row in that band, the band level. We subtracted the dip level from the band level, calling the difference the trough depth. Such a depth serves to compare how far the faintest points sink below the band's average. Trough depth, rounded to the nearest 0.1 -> 0.4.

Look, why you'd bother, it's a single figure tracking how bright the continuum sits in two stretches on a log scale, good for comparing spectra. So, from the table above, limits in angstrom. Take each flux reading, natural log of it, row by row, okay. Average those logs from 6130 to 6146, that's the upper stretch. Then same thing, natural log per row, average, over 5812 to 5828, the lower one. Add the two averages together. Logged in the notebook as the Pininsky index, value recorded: 5.11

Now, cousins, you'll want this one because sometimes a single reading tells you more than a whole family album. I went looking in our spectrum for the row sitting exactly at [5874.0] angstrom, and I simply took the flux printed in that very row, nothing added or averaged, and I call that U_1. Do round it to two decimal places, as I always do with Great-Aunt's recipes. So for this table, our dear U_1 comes 13.38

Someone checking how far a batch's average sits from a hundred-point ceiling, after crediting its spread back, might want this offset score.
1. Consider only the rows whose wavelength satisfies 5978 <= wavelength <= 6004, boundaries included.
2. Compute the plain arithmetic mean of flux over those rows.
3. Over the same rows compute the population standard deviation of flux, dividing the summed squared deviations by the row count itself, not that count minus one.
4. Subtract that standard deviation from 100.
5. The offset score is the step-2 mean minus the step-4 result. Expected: -86.88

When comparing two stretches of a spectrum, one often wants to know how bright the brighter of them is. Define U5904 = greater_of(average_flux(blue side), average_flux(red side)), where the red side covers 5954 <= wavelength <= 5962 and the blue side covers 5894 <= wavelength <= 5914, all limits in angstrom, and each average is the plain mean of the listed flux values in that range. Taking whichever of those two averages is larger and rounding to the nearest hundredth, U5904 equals 13.19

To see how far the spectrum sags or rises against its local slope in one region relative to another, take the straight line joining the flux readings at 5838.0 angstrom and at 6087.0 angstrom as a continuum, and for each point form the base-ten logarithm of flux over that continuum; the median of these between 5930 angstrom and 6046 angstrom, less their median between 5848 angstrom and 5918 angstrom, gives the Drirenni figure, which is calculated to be 0.011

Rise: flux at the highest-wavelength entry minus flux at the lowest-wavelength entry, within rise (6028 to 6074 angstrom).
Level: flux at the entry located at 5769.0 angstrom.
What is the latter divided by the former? -61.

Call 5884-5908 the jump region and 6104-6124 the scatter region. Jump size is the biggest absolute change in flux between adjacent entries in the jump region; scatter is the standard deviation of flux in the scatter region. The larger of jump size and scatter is 1.6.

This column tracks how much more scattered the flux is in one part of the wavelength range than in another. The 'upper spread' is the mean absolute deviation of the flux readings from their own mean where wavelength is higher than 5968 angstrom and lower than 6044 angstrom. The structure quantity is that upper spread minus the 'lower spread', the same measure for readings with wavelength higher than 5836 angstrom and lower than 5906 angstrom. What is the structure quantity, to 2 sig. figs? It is -0.44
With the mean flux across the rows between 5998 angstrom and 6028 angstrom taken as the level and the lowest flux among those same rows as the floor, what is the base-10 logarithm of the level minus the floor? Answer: -0.94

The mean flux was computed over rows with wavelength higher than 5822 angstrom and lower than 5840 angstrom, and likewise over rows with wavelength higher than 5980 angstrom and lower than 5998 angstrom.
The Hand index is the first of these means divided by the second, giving 1.03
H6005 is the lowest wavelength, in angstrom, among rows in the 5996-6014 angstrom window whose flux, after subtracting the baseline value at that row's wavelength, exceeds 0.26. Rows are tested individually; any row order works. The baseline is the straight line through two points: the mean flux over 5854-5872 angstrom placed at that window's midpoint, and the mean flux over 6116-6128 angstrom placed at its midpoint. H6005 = 5997.0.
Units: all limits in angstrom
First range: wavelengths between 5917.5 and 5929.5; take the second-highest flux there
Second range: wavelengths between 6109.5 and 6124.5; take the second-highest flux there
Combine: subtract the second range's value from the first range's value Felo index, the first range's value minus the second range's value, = 0.34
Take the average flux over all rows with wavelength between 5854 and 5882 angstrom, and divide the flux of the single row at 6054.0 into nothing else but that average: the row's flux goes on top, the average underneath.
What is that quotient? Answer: 0.98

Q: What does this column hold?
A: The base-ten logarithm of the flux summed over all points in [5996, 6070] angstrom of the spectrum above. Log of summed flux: 2.51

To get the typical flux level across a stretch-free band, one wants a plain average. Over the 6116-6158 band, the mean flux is 12.4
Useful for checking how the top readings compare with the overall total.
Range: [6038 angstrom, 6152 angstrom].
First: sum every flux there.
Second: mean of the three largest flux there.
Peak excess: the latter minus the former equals -471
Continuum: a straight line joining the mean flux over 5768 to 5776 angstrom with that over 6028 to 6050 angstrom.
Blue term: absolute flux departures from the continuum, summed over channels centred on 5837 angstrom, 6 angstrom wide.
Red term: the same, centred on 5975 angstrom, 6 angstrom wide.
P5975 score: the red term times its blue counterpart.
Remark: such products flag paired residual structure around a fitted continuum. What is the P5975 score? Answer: 0.06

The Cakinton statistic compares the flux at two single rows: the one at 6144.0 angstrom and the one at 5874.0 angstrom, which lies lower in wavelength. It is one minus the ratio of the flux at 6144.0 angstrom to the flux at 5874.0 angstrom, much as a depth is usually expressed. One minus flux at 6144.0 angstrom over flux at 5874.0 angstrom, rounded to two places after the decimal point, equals 0.05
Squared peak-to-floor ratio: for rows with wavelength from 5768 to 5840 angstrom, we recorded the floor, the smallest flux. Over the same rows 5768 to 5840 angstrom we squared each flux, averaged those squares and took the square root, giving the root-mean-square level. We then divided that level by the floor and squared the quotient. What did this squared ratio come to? 1.06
